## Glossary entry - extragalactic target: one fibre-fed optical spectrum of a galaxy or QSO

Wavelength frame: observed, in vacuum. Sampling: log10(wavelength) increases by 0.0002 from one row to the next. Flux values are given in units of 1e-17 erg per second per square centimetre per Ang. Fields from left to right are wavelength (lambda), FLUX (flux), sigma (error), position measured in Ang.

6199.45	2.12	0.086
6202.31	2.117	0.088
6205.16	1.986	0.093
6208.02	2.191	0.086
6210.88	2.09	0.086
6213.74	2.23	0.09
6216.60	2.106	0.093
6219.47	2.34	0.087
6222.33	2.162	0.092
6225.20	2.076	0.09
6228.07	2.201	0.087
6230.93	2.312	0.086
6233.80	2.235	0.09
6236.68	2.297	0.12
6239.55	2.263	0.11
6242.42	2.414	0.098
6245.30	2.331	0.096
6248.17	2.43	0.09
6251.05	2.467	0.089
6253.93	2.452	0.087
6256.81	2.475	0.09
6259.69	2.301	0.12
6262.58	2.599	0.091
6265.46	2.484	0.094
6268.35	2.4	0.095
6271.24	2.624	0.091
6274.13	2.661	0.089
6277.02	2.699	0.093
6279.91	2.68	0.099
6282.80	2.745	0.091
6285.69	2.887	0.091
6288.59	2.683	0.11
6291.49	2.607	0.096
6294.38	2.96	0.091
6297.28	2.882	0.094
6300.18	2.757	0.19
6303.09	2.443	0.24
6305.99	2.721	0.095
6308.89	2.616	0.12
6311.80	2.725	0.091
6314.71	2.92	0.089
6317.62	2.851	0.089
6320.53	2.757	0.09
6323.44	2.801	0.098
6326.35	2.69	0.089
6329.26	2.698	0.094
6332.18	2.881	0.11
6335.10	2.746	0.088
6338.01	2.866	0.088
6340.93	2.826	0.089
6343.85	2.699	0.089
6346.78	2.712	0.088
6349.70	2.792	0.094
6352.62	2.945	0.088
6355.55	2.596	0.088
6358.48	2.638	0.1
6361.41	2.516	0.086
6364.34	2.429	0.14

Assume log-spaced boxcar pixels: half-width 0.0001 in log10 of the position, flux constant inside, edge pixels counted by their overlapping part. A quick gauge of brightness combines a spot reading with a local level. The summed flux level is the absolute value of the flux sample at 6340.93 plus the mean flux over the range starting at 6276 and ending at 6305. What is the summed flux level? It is 5.56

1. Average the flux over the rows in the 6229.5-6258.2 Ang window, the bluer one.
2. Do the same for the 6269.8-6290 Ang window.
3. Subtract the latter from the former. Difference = -0.3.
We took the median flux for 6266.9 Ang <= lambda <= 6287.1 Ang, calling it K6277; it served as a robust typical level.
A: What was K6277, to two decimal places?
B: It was 2.68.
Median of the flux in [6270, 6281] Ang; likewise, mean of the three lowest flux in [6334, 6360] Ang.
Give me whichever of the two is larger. 2.67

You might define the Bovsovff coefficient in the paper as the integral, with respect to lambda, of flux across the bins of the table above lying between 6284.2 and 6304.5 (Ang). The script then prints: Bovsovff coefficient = 55.7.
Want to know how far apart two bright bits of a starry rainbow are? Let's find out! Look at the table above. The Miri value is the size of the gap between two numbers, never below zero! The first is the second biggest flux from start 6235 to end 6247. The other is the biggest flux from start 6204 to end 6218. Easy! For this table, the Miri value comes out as 0.10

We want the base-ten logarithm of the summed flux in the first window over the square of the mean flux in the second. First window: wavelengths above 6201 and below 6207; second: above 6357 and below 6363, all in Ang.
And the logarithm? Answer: -0.21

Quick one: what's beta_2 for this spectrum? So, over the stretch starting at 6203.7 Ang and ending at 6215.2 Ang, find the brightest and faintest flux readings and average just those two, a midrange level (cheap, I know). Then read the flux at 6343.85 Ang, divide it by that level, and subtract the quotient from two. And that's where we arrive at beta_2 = 0.72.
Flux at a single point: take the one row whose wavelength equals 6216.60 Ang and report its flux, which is 2.106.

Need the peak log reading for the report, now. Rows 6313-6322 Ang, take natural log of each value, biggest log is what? 1.072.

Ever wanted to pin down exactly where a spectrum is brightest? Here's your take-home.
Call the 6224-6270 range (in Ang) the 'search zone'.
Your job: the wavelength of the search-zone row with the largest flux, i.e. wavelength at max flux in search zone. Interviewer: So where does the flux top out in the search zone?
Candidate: 6262.58 Ang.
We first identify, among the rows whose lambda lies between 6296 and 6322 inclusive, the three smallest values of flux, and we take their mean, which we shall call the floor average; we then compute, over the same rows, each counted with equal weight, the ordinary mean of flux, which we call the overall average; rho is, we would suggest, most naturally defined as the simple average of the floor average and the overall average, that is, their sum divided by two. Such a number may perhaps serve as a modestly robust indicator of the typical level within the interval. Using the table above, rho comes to 2.67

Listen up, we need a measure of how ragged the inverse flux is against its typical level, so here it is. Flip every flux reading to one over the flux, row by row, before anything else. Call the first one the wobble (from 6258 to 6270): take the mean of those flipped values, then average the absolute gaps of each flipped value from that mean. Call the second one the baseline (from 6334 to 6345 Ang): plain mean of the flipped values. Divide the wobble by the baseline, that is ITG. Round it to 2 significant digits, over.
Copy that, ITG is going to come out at 0.044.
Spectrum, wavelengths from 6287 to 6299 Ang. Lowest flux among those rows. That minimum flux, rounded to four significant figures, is 2.607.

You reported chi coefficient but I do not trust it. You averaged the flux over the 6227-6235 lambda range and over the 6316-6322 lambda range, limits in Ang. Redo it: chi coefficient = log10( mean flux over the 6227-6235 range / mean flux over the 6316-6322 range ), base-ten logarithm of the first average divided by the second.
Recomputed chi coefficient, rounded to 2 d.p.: -0.10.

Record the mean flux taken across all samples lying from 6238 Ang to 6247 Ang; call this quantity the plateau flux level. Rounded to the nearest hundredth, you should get 2.34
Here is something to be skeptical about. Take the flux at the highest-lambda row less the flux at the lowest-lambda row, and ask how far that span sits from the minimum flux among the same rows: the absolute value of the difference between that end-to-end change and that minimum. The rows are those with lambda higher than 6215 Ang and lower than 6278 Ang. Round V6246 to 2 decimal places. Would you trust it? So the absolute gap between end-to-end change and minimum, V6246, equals 1.48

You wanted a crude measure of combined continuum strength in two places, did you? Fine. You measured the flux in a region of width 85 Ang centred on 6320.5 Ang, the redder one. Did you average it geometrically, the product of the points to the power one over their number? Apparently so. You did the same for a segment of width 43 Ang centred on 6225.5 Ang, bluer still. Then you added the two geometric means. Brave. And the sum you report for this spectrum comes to 4.96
